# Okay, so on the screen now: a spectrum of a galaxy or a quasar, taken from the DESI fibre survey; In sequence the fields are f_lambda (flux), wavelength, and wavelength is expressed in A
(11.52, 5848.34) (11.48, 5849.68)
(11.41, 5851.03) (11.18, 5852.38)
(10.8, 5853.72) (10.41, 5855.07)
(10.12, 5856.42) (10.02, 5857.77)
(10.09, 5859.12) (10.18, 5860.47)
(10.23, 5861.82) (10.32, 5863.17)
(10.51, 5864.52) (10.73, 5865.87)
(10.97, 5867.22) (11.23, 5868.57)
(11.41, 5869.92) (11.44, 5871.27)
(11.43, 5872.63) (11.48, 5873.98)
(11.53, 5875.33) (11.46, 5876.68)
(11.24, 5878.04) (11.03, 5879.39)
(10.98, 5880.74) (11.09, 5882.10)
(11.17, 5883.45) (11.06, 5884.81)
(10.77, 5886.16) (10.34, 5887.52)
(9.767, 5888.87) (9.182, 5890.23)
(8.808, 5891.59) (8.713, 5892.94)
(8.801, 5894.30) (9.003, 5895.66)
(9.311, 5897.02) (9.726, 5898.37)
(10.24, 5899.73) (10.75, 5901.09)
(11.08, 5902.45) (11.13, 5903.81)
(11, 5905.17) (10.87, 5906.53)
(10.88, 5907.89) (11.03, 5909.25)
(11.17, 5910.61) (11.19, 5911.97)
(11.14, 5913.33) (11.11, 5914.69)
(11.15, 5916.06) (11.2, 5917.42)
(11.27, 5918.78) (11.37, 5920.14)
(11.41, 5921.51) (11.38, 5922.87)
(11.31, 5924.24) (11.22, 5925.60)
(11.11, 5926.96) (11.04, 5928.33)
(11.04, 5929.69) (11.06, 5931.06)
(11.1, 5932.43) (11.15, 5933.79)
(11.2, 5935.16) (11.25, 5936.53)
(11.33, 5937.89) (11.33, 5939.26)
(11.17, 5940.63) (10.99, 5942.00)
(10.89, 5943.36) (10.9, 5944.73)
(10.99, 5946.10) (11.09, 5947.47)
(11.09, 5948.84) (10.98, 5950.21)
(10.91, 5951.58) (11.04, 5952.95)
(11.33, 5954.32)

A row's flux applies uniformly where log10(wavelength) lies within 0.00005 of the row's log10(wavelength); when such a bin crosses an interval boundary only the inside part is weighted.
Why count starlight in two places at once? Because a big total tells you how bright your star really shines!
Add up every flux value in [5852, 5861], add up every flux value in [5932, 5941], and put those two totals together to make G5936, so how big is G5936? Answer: 151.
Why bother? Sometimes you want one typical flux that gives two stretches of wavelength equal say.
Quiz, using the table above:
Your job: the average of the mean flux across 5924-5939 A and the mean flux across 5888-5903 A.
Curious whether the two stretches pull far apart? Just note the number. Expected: 10.37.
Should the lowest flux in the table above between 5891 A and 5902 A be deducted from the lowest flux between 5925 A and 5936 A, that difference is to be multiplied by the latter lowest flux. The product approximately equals 26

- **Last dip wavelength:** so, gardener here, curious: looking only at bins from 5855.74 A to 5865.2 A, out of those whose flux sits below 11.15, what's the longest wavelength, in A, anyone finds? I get 5864.52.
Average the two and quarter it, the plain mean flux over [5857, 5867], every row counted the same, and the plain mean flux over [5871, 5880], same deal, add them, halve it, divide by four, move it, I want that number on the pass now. 2.71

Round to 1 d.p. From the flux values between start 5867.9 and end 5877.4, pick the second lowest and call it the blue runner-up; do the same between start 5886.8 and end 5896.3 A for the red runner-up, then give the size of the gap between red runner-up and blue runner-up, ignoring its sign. 2.6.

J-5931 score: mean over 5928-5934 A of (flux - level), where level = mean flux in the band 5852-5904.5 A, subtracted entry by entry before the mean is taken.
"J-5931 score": 0.57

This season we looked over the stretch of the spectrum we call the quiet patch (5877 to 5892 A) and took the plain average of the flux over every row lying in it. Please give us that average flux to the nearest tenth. 10.5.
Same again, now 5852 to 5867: 10.4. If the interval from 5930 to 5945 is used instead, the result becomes 11.1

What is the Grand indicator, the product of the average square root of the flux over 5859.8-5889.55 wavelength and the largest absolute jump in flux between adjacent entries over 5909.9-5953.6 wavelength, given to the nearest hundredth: 0.59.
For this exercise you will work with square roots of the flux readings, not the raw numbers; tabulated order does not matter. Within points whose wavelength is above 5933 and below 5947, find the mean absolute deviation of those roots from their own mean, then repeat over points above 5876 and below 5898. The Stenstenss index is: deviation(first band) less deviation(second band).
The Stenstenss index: -0.13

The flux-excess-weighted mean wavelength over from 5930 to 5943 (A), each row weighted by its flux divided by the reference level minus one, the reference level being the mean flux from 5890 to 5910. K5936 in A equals 5936.6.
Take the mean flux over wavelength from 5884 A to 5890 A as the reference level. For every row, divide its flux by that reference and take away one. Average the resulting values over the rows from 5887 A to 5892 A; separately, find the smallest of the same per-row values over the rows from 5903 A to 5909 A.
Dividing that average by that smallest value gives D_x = -2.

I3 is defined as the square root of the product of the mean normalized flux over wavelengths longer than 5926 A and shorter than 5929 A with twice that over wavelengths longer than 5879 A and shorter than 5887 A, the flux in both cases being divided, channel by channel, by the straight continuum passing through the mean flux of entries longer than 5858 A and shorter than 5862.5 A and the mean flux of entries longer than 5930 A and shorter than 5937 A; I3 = 1.45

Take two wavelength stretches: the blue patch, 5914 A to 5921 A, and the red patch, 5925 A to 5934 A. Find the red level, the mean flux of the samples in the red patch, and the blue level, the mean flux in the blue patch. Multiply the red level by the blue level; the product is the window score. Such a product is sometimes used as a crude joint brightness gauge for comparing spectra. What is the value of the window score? 125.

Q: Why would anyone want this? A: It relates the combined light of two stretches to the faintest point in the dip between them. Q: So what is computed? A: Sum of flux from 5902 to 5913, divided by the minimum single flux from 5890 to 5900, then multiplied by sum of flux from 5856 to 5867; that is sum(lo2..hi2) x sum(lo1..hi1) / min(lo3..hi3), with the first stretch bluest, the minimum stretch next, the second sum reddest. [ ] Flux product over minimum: 834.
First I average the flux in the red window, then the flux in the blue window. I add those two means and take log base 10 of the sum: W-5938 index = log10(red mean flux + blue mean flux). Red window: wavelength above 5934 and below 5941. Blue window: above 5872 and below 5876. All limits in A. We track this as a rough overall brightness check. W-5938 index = 1.36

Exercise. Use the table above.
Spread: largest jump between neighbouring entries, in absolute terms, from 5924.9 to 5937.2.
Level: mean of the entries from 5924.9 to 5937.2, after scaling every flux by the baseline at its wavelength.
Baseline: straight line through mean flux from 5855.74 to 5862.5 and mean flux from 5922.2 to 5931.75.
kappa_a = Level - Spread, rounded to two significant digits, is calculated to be 0.88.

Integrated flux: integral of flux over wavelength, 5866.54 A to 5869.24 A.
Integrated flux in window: 30.0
